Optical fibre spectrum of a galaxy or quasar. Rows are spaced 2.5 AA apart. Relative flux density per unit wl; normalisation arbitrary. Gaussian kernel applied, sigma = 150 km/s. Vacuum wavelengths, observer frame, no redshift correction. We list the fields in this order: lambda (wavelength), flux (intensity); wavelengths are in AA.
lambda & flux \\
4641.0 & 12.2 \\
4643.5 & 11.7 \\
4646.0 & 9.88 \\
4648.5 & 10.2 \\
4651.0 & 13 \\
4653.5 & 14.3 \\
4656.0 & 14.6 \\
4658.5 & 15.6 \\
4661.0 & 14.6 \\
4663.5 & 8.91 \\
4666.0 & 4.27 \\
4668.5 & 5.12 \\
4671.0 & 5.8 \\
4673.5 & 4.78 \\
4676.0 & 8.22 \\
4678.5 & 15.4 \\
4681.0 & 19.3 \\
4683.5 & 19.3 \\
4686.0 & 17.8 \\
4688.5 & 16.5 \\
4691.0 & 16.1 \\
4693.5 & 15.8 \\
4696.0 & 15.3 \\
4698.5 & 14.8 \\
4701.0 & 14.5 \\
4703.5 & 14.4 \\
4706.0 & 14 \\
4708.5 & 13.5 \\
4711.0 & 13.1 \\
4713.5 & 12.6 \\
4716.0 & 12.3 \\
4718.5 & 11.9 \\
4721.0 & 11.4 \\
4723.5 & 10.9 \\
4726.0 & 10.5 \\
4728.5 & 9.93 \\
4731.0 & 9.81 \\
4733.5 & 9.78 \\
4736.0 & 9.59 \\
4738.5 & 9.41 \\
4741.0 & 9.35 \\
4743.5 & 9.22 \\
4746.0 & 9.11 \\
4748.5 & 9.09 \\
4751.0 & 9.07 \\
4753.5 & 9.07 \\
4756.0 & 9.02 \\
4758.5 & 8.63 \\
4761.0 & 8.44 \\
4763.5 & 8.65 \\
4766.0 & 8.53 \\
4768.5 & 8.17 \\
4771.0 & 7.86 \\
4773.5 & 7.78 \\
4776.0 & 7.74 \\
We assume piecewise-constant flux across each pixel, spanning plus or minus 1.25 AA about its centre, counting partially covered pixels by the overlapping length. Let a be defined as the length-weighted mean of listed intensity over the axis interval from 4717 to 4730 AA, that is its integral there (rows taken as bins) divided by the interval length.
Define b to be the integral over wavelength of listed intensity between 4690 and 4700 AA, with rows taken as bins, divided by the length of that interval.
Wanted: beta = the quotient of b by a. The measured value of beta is 1.4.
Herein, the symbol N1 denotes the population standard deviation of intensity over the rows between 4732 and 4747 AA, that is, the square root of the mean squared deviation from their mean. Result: 0.2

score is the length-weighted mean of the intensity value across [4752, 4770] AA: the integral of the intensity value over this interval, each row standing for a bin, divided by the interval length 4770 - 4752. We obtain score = 8.6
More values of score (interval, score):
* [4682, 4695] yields 17.1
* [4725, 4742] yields 9.8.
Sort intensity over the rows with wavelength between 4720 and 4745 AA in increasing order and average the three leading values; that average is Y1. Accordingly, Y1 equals 9.3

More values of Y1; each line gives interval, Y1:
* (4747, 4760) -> 8.9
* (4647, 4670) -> 6.1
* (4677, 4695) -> 15.8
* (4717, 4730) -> 10.4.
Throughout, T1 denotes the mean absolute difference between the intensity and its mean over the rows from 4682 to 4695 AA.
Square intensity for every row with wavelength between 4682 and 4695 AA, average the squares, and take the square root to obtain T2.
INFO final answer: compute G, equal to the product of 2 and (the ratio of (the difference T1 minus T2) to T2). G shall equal -1.86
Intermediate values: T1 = 1.2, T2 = 17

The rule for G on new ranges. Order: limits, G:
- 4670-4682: -1.12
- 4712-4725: -1.91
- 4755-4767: -1.97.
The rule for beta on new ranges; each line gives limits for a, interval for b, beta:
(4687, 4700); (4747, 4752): 0.6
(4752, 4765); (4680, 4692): 2.0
